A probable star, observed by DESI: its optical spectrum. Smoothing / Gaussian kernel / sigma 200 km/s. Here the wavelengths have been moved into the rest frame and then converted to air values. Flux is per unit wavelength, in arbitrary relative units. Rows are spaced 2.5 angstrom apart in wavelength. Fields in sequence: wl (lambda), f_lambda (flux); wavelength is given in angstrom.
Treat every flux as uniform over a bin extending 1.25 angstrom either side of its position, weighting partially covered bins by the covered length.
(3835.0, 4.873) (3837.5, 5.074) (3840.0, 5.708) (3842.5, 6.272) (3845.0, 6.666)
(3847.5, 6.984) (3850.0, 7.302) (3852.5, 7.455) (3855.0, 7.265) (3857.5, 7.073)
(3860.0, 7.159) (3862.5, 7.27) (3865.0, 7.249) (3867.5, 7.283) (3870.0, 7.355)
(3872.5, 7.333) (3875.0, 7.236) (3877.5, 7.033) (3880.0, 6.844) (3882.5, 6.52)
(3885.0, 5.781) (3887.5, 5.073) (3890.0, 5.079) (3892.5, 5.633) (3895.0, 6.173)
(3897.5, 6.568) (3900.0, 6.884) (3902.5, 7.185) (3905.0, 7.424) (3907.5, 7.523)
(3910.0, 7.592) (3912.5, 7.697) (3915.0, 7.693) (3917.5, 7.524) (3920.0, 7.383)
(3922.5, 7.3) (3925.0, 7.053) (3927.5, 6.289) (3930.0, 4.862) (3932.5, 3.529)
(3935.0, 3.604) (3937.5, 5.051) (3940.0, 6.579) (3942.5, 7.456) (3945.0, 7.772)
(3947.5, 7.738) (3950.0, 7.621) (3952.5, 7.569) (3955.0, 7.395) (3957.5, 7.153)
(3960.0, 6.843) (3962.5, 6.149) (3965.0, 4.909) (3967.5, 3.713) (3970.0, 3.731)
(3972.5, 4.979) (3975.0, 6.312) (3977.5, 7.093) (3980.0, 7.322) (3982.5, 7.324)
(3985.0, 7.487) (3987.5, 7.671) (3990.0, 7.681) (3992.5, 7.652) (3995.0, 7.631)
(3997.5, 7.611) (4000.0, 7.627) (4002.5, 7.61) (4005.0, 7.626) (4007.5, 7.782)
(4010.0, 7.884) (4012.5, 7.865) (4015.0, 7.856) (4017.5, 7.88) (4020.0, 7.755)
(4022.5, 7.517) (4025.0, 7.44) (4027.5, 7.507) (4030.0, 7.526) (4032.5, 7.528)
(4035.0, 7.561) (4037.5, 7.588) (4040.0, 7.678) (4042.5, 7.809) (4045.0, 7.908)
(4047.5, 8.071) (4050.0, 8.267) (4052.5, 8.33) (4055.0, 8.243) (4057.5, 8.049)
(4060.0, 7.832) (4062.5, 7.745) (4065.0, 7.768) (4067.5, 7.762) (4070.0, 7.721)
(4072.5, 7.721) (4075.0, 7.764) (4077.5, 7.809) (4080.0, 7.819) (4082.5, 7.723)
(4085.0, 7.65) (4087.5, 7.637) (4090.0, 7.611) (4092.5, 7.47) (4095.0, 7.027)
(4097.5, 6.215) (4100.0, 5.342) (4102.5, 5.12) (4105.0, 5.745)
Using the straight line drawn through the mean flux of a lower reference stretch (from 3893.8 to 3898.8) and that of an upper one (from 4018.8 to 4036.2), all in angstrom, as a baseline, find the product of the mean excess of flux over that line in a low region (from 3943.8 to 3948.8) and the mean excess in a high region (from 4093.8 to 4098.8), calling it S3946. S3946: -1.4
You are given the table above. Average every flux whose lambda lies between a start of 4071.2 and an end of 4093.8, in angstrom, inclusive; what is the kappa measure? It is 7.69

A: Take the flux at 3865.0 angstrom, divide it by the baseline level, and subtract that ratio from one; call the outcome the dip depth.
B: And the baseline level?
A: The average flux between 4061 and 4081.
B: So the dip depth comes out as 0.066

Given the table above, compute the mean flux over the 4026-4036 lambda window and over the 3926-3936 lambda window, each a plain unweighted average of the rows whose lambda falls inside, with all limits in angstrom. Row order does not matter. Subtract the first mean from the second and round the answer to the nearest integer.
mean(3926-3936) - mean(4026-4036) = -3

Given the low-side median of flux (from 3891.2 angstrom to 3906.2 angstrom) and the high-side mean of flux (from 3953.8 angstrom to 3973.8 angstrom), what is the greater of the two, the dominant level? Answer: 6.73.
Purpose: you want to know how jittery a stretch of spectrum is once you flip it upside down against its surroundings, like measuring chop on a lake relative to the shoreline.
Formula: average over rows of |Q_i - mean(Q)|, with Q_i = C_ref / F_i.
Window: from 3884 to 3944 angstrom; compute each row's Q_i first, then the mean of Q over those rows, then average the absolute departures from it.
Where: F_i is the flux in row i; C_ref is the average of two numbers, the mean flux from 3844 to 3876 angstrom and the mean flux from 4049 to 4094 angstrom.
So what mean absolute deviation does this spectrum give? 0.24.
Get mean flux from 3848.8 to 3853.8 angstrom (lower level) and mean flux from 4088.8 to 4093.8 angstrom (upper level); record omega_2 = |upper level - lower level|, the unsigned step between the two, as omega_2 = 0.16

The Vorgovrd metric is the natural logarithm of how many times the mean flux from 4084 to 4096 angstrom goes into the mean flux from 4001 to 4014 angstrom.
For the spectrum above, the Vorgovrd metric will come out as 0.0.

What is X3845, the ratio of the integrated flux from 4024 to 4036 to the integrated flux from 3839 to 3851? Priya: 1.14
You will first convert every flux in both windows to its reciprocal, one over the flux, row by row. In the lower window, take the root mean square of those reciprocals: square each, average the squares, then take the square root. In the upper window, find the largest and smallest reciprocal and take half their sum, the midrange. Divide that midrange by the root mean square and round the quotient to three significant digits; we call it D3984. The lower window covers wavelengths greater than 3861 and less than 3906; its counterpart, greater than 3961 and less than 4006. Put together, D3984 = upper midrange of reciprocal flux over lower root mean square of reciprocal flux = 1.30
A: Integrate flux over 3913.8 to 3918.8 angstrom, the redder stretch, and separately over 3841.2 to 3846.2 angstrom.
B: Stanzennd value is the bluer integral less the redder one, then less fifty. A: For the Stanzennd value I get -55.7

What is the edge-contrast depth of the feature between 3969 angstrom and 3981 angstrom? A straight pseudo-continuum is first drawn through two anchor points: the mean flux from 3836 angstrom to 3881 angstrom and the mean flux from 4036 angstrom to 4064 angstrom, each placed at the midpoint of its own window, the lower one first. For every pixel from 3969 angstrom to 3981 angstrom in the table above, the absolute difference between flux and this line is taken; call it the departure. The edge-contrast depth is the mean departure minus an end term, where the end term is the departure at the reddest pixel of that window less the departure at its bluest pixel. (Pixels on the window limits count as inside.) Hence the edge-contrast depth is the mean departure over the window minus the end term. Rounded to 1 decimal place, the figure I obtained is 5.2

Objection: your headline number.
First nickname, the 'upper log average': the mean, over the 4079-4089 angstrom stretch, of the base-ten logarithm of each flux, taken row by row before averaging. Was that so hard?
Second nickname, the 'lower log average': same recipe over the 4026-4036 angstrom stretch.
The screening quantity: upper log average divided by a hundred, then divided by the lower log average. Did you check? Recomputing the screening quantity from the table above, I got 0.0101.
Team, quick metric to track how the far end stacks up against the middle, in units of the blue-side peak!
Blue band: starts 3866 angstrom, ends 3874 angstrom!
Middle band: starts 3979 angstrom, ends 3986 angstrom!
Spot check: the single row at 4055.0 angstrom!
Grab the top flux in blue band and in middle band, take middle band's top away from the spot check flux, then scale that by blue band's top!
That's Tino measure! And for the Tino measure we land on 0.10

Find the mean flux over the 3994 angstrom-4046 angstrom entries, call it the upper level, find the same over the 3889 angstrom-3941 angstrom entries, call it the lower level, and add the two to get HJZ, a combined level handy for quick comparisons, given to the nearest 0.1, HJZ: 14.1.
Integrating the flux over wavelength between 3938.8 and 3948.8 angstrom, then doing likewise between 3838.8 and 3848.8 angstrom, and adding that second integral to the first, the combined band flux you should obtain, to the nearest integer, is 138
